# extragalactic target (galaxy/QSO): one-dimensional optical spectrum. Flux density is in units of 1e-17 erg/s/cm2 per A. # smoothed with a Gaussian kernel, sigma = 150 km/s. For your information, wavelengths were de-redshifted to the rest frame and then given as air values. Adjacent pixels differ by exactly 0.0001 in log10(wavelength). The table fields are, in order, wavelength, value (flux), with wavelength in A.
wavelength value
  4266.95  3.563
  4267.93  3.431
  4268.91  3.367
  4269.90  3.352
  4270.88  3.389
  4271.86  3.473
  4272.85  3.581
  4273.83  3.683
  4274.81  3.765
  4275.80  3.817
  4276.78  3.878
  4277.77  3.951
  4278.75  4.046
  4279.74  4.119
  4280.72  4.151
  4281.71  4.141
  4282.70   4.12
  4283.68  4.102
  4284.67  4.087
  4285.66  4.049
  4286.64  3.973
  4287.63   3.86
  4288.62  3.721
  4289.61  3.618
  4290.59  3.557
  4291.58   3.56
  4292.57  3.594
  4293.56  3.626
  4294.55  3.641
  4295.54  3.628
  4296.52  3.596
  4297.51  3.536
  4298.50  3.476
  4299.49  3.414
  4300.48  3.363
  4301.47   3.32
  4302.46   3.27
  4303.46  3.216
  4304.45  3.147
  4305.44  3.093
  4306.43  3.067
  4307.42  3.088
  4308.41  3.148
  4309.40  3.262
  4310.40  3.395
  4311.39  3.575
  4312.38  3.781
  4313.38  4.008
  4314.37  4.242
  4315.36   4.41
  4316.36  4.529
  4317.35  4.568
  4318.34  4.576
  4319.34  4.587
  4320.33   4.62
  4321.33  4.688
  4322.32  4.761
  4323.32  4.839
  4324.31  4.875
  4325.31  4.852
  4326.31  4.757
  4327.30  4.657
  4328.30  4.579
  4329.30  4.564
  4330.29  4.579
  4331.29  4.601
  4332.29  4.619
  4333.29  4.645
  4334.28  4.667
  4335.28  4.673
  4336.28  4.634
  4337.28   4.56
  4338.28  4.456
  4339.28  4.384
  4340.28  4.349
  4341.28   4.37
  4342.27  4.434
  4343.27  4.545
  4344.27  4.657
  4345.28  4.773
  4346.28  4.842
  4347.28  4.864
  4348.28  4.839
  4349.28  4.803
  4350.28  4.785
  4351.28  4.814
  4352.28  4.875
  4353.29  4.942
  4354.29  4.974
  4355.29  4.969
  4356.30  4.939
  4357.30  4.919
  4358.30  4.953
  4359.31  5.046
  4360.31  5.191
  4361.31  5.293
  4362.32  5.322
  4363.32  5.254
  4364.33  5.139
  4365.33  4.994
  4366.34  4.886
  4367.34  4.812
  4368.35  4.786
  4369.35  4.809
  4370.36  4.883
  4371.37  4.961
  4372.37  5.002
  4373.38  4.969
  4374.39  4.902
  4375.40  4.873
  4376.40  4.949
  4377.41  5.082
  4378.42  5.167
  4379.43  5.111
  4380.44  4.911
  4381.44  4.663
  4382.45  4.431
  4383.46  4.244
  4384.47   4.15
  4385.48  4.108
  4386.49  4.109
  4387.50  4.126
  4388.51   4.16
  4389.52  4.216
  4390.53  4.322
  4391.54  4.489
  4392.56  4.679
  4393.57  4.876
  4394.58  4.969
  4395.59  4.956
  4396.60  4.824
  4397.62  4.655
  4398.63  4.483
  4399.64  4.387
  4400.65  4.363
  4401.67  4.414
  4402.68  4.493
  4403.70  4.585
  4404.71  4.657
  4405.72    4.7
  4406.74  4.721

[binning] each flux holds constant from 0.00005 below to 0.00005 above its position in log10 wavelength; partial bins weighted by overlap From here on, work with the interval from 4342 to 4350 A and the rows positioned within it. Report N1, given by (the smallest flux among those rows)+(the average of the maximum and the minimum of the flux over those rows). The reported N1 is 9.1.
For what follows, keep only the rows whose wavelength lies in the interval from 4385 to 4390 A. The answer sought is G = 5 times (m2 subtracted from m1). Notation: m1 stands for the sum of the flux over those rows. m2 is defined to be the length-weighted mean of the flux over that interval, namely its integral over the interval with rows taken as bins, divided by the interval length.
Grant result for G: 83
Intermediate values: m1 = 21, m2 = 4.1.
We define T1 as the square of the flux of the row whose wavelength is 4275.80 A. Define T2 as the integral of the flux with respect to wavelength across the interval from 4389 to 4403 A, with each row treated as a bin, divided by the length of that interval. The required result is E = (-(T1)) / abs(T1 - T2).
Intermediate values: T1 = 15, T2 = 4.58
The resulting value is -1.46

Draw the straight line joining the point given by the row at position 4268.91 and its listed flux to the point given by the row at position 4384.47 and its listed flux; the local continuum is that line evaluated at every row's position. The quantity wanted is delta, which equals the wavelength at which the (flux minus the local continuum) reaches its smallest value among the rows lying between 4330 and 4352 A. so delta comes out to 4340.28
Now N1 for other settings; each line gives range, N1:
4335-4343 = 8.9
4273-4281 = 7.6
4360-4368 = 9.9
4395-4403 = 9.0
